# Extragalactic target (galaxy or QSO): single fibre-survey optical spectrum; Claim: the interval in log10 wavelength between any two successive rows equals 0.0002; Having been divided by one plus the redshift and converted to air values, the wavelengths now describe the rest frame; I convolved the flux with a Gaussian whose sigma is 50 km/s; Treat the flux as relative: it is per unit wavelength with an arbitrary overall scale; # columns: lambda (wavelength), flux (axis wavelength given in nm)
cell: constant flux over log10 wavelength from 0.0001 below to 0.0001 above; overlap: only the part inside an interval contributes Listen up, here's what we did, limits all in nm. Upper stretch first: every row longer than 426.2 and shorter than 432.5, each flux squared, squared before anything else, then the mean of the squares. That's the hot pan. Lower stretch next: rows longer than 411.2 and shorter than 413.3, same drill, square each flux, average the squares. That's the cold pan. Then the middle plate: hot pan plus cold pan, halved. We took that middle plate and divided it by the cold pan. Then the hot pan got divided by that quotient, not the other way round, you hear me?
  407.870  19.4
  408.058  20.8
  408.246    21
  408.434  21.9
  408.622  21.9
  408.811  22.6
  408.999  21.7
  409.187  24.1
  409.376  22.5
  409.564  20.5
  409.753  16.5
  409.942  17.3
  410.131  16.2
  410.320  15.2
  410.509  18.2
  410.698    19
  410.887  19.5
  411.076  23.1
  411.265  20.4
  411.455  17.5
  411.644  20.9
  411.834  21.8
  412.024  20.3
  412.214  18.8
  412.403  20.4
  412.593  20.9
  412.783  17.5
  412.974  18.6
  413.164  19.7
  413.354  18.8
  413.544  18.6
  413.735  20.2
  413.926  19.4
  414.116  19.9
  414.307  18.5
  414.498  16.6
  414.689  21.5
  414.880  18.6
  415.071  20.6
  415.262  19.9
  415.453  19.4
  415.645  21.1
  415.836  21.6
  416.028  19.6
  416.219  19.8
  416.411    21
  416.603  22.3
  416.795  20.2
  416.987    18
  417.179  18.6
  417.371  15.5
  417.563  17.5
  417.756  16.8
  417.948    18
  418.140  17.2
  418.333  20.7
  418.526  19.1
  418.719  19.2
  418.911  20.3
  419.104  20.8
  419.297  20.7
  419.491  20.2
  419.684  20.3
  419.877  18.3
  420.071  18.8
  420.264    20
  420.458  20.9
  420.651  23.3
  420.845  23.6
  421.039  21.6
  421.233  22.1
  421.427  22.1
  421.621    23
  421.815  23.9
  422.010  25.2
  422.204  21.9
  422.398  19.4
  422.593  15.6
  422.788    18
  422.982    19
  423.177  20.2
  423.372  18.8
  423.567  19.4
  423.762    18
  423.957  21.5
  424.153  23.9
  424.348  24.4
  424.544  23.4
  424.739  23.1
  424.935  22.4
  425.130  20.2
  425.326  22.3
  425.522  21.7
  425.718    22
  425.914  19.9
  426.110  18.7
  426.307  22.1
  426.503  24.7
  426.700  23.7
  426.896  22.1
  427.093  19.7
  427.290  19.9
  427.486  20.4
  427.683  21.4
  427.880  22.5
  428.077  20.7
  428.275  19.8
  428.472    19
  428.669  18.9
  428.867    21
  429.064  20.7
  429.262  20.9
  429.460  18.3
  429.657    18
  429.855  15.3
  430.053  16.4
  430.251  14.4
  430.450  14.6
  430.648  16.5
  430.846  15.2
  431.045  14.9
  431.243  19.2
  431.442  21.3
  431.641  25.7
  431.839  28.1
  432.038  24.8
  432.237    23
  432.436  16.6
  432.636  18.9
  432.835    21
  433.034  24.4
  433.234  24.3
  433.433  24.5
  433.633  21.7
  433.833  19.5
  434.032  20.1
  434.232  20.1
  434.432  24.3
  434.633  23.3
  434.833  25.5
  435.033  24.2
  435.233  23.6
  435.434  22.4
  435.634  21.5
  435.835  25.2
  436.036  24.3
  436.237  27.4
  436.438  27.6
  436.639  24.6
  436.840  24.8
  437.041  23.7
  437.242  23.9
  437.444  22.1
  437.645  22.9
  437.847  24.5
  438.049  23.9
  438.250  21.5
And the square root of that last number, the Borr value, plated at 20.0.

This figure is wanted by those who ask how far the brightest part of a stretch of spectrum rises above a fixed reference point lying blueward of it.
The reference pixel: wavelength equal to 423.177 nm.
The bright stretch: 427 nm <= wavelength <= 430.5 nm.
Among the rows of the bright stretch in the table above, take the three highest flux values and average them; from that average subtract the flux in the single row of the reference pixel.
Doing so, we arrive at 1.4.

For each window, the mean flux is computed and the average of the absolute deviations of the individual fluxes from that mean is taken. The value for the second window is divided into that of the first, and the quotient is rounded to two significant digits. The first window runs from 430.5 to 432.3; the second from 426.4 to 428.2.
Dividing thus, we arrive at 2.9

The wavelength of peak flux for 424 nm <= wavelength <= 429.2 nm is 426.503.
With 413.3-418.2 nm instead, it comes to 416.603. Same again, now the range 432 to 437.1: 436.438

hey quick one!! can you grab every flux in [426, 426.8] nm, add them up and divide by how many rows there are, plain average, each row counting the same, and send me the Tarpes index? 22.3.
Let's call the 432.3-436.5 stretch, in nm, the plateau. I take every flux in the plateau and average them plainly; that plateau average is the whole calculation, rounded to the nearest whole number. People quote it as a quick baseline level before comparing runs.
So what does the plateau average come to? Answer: 23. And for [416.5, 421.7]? 20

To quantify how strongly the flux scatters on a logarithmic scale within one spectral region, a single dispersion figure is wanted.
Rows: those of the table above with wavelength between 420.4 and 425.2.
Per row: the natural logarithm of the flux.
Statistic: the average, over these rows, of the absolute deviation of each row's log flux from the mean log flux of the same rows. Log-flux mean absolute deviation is 0.094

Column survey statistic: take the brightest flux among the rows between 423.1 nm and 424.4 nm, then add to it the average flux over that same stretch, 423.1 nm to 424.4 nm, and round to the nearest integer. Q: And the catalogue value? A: 45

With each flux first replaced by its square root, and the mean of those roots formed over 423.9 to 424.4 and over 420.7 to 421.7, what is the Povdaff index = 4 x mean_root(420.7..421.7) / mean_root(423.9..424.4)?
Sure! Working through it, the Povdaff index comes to 3.93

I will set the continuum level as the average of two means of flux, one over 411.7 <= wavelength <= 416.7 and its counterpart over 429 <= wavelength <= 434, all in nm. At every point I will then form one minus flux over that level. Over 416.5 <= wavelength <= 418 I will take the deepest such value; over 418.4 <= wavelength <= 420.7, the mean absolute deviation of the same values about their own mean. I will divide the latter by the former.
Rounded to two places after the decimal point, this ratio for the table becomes 0.21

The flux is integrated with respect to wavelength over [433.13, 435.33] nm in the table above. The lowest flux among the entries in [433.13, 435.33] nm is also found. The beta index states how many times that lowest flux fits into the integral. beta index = 2.58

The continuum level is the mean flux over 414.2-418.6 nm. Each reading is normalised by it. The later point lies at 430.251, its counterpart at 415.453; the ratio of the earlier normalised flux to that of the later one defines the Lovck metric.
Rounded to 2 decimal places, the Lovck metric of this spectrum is 1.35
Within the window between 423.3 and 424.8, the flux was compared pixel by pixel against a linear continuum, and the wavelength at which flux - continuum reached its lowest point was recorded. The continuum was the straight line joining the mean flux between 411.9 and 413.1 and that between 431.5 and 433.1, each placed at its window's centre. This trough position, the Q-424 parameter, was 423.762 nm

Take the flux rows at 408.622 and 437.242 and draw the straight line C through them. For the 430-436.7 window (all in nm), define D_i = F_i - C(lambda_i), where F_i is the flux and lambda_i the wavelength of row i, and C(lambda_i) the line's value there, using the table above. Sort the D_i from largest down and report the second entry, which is 4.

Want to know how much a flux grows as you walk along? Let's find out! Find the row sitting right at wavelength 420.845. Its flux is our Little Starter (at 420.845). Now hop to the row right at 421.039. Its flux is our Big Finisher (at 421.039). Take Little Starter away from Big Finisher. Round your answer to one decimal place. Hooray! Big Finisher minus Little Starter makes -2.0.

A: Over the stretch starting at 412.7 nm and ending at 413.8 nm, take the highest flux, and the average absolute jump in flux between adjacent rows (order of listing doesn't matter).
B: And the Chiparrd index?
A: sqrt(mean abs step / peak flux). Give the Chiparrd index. 0.220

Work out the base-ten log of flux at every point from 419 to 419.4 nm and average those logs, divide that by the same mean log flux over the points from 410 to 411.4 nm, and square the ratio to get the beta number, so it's 1.07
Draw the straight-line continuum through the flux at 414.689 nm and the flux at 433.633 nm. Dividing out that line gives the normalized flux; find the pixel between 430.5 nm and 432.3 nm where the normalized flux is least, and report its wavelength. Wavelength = 431.045 nm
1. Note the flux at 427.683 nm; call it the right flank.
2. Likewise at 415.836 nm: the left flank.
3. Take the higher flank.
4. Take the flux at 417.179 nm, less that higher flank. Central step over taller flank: -3.0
